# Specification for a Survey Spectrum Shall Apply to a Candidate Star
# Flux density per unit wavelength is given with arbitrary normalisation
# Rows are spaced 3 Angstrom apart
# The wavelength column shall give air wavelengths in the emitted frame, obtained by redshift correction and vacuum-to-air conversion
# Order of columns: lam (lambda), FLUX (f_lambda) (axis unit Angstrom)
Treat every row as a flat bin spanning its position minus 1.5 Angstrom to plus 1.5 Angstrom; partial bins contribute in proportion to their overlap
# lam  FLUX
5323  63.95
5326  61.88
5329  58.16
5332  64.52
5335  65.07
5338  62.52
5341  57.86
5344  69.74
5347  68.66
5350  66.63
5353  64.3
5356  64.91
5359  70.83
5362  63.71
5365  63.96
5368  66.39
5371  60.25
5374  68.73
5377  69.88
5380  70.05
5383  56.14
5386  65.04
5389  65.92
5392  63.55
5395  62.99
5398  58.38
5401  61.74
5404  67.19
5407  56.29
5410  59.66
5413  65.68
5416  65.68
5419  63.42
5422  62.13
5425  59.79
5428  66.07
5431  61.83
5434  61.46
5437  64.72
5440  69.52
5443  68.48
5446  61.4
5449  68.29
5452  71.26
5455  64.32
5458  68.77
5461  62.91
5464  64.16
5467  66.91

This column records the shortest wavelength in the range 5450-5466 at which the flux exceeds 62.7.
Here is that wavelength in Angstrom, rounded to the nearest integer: 5452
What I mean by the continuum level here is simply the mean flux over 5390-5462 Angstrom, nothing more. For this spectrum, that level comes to 64.0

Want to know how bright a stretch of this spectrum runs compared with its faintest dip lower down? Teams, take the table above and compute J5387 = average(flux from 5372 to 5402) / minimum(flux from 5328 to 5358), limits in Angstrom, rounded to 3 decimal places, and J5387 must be 1.110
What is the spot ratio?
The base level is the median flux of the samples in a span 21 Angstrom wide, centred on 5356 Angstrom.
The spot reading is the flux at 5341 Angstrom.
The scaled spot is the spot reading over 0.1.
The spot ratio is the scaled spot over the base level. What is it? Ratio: 8.9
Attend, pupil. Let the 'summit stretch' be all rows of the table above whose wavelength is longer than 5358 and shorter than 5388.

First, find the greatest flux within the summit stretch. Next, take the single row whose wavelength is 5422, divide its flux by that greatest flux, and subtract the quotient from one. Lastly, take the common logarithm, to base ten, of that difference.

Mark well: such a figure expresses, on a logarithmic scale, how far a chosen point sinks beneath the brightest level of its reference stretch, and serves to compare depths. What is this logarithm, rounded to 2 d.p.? -0.91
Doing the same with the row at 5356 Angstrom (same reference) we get -1.08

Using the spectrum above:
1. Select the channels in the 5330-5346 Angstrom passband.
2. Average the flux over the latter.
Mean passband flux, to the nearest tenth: 63.9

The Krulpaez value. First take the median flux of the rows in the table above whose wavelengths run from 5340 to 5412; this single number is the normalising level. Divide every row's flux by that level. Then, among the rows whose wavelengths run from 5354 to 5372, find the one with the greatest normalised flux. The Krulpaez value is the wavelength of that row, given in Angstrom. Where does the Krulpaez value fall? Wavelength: 5359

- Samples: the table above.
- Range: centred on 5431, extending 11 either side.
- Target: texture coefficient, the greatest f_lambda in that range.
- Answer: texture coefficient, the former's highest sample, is 69.52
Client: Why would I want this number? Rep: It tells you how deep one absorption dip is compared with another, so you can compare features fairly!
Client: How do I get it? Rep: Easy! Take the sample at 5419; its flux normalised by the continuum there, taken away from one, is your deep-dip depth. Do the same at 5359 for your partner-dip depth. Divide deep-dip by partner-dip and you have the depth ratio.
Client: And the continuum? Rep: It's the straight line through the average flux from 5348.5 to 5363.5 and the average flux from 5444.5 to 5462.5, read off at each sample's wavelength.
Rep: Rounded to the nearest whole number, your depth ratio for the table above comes -1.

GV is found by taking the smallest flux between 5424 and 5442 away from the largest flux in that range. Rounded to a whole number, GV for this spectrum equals 10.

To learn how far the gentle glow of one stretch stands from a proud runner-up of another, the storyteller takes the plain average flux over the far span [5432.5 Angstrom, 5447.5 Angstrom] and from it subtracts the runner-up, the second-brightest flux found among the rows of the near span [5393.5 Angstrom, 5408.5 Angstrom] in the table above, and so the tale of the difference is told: 2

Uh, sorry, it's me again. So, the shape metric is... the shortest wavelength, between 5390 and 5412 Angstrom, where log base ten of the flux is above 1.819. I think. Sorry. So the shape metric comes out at 5404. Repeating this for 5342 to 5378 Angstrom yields 5344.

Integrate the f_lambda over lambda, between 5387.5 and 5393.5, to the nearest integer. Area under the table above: 388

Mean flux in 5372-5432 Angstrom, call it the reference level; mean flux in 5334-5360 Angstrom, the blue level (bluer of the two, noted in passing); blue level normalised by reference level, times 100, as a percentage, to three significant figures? 103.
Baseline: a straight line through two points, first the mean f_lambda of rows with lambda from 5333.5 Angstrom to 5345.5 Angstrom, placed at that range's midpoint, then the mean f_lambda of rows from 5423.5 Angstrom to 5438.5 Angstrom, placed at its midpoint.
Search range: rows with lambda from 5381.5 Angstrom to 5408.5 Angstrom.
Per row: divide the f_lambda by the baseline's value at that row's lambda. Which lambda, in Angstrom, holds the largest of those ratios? 5404 Angstrom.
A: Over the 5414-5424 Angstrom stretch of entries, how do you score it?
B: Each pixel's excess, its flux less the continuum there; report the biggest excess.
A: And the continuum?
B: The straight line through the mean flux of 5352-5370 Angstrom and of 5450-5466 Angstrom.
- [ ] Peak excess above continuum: -0.3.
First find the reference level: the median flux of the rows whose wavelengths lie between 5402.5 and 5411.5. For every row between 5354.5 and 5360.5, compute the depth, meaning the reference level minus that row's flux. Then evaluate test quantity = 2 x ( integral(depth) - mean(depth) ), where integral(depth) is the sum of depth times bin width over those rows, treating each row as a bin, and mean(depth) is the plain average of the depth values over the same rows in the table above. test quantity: -82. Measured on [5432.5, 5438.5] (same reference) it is -34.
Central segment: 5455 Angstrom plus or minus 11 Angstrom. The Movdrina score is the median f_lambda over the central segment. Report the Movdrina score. 64.3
